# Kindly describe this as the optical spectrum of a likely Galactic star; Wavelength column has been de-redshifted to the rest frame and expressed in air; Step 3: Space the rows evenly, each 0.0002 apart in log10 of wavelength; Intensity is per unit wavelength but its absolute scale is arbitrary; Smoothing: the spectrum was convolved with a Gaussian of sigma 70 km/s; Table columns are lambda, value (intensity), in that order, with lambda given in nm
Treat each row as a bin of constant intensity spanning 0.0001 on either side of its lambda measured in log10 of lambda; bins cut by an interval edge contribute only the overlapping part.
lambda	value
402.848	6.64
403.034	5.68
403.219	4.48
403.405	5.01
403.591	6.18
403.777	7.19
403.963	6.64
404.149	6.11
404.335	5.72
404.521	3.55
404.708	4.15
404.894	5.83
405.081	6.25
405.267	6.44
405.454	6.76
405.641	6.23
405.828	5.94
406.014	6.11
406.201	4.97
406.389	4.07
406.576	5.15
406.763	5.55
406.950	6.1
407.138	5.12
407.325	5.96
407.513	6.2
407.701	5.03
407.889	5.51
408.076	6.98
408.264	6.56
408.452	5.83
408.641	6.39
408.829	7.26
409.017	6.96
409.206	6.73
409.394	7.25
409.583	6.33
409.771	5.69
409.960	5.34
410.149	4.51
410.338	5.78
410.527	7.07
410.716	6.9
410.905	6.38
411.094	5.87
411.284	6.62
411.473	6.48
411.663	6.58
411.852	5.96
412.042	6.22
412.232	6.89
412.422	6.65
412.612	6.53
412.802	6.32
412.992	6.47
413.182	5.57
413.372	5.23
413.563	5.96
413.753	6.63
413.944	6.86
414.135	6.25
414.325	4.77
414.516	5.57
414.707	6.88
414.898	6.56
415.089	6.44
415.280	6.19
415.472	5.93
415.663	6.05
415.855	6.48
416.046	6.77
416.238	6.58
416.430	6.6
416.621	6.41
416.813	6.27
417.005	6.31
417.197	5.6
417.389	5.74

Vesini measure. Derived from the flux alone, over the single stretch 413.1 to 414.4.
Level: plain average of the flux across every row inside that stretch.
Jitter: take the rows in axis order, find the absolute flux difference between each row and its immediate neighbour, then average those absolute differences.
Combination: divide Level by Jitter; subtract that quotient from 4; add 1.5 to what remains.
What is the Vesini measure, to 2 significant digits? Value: -3.2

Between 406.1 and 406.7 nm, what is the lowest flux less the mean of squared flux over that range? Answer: -19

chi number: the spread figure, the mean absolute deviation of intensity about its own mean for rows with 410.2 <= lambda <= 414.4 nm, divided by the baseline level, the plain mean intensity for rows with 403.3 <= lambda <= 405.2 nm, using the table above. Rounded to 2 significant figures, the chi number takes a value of 0.078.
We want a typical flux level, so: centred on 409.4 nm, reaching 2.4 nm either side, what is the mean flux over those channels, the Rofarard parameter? 6.2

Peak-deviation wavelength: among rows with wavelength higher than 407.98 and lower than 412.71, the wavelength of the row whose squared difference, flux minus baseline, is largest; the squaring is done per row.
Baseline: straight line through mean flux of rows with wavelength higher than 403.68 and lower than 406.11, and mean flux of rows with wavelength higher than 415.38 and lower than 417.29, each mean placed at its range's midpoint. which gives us 410.149 nm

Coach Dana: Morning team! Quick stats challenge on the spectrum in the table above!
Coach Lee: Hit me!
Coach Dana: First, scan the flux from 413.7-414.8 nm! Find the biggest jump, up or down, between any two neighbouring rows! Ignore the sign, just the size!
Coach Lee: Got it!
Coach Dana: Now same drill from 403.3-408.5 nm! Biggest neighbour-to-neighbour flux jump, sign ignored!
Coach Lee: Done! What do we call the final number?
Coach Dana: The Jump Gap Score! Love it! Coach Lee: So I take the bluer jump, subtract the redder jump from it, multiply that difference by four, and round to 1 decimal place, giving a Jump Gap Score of 2.8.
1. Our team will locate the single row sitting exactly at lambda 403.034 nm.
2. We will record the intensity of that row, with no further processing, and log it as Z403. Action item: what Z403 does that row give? 5.68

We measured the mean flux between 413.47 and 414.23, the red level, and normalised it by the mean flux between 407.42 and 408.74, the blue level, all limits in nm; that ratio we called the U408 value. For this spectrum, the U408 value 1.06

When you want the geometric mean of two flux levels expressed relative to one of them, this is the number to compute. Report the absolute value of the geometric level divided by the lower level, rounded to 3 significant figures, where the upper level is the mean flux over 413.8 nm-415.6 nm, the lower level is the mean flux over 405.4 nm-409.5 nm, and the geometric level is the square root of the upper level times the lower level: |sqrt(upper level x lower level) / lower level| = 1.01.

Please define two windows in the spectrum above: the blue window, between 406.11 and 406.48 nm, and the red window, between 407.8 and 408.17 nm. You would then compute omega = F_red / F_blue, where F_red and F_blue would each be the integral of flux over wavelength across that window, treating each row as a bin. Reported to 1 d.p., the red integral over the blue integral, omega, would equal 1.4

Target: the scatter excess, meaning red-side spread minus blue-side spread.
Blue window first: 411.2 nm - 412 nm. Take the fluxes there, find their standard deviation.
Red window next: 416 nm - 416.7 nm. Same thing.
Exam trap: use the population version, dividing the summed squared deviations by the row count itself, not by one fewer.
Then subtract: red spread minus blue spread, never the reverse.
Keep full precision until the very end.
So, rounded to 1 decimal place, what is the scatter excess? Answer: -0.1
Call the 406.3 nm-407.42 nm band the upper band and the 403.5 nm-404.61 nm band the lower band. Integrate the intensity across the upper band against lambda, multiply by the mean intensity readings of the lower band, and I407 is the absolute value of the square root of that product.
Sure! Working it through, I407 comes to 5.94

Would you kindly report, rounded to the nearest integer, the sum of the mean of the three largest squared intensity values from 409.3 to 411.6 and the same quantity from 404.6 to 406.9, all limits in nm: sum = 92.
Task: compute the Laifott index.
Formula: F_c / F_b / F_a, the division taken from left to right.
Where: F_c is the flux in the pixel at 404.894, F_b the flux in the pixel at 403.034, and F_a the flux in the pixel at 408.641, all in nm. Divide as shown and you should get 0.161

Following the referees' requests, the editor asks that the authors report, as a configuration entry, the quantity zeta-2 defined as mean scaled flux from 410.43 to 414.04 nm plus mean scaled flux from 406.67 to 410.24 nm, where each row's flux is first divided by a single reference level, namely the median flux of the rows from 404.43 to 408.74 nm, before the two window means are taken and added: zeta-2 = 2.10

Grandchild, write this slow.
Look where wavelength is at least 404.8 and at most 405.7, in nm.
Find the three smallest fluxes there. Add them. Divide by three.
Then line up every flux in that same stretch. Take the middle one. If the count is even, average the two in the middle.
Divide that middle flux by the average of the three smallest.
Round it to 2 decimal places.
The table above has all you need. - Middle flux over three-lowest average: 1.02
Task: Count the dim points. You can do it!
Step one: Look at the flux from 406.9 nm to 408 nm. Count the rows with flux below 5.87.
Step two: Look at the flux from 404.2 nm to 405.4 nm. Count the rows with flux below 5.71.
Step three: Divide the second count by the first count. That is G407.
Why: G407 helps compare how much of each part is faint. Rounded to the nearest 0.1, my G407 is 0.7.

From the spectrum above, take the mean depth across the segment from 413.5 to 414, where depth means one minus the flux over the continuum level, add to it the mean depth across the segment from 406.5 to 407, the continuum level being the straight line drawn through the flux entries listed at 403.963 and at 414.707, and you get 0.22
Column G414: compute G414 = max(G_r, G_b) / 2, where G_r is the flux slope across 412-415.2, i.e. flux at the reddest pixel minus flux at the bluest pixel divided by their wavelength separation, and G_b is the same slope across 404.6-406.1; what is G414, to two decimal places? 0.75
